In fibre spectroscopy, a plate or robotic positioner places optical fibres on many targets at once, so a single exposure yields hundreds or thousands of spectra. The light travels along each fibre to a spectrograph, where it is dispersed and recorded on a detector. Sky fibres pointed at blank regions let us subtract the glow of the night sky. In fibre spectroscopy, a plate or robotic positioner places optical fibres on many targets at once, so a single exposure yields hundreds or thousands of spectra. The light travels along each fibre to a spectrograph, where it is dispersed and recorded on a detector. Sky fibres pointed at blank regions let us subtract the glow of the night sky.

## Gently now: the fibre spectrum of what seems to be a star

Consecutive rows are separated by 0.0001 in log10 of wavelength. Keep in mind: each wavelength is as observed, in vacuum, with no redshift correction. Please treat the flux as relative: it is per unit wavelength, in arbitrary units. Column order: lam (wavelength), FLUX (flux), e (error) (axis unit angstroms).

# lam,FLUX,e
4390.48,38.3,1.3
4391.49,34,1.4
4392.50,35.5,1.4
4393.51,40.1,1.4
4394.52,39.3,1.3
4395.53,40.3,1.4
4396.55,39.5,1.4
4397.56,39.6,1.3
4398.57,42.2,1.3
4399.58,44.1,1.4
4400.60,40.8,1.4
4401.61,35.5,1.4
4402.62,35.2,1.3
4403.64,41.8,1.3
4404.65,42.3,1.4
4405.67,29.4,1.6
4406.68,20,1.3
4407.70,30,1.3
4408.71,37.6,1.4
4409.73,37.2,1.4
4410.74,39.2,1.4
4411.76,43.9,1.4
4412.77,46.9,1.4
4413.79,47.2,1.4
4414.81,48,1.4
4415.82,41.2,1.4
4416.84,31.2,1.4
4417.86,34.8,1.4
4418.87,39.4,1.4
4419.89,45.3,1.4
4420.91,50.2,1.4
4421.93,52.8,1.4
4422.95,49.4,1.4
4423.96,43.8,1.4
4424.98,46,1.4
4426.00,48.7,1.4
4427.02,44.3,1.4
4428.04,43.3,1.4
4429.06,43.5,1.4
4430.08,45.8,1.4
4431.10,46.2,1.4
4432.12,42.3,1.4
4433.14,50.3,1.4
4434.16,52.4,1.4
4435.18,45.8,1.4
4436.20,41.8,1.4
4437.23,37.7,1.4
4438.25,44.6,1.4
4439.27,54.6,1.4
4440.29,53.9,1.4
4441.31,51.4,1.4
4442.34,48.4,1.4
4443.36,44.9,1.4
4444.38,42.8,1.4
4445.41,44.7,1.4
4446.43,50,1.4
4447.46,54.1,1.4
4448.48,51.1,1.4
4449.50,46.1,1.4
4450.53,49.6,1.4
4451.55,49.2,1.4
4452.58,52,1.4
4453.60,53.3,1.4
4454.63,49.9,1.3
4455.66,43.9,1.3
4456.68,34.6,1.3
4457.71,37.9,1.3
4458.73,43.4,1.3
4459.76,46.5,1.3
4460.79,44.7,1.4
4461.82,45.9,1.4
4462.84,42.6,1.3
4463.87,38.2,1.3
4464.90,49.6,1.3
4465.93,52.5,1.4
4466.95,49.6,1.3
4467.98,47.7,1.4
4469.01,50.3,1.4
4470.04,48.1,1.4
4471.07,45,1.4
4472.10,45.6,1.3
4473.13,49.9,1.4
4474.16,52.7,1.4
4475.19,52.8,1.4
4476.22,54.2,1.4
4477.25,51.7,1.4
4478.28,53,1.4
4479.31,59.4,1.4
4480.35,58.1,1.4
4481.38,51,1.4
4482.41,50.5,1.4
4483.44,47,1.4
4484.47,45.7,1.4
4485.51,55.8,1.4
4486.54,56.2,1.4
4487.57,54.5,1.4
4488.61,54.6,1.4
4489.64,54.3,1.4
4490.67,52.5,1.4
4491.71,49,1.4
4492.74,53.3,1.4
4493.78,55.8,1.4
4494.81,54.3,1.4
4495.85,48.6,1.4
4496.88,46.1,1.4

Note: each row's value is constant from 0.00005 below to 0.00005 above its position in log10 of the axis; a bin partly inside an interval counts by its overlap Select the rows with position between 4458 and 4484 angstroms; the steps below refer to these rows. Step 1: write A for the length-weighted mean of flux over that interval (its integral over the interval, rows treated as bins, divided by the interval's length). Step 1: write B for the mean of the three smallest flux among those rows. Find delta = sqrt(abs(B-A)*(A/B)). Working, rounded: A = 49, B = 41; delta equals 3.0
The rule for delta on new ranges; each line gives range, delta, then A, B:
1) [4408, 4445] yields 3.7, 45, 34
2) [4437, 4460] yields 3.7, 47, 37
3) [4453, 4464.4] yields 2.9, 44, 37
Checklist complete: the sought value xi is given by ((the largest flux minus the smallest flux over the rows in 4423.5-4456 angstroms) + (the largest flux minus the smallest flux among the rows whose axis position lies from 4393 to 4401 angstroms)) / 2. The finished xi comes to 11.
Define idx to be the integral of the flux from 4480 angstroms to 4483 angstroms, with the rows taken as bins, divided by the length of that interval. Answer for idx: 53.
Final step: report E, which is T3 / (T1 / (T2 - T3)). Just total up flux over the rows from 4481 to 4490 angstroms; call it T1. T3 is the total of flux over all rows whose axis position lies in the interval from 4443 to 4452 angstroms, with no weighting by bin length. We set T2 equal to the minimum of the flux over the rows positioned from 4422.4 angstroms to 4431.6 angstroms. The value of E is -358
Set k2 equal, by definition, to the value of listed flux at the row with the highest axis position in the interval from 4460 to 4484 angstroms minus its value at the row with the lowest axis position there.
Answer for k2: 2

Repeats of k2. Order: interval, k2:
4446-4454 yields 3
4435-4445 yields -3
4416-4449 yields 20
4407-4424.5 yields 14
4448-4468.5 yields -3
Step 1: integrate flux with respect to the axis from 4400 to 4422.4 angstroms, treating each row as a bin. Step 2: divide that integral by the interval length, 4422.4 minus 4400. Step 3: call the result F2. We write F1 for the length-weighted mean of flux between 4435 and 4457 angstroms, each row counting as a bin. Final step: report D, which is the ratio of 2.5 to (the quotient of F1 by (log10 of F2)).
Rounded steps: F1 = 47.61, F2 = 40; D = 0.084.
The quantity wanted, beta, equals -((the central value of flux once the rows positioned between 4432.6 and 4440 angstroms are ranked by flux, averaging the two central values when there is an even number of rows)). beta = -45.8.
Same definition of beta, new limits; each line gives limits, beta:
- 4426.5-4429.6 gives -43.5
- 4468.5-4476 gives -49.9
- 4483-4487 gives -51.4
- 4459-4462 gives -45.9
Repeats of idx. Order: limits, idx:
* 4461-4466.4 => 46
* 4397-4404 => 40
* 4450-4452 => 49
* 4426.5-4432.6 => 44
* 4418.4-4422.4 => 47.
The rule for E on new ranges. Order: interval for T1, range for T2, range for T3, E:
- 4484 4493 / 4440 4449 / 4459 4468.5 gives -328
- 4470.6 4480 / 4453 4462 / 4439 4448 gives -393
